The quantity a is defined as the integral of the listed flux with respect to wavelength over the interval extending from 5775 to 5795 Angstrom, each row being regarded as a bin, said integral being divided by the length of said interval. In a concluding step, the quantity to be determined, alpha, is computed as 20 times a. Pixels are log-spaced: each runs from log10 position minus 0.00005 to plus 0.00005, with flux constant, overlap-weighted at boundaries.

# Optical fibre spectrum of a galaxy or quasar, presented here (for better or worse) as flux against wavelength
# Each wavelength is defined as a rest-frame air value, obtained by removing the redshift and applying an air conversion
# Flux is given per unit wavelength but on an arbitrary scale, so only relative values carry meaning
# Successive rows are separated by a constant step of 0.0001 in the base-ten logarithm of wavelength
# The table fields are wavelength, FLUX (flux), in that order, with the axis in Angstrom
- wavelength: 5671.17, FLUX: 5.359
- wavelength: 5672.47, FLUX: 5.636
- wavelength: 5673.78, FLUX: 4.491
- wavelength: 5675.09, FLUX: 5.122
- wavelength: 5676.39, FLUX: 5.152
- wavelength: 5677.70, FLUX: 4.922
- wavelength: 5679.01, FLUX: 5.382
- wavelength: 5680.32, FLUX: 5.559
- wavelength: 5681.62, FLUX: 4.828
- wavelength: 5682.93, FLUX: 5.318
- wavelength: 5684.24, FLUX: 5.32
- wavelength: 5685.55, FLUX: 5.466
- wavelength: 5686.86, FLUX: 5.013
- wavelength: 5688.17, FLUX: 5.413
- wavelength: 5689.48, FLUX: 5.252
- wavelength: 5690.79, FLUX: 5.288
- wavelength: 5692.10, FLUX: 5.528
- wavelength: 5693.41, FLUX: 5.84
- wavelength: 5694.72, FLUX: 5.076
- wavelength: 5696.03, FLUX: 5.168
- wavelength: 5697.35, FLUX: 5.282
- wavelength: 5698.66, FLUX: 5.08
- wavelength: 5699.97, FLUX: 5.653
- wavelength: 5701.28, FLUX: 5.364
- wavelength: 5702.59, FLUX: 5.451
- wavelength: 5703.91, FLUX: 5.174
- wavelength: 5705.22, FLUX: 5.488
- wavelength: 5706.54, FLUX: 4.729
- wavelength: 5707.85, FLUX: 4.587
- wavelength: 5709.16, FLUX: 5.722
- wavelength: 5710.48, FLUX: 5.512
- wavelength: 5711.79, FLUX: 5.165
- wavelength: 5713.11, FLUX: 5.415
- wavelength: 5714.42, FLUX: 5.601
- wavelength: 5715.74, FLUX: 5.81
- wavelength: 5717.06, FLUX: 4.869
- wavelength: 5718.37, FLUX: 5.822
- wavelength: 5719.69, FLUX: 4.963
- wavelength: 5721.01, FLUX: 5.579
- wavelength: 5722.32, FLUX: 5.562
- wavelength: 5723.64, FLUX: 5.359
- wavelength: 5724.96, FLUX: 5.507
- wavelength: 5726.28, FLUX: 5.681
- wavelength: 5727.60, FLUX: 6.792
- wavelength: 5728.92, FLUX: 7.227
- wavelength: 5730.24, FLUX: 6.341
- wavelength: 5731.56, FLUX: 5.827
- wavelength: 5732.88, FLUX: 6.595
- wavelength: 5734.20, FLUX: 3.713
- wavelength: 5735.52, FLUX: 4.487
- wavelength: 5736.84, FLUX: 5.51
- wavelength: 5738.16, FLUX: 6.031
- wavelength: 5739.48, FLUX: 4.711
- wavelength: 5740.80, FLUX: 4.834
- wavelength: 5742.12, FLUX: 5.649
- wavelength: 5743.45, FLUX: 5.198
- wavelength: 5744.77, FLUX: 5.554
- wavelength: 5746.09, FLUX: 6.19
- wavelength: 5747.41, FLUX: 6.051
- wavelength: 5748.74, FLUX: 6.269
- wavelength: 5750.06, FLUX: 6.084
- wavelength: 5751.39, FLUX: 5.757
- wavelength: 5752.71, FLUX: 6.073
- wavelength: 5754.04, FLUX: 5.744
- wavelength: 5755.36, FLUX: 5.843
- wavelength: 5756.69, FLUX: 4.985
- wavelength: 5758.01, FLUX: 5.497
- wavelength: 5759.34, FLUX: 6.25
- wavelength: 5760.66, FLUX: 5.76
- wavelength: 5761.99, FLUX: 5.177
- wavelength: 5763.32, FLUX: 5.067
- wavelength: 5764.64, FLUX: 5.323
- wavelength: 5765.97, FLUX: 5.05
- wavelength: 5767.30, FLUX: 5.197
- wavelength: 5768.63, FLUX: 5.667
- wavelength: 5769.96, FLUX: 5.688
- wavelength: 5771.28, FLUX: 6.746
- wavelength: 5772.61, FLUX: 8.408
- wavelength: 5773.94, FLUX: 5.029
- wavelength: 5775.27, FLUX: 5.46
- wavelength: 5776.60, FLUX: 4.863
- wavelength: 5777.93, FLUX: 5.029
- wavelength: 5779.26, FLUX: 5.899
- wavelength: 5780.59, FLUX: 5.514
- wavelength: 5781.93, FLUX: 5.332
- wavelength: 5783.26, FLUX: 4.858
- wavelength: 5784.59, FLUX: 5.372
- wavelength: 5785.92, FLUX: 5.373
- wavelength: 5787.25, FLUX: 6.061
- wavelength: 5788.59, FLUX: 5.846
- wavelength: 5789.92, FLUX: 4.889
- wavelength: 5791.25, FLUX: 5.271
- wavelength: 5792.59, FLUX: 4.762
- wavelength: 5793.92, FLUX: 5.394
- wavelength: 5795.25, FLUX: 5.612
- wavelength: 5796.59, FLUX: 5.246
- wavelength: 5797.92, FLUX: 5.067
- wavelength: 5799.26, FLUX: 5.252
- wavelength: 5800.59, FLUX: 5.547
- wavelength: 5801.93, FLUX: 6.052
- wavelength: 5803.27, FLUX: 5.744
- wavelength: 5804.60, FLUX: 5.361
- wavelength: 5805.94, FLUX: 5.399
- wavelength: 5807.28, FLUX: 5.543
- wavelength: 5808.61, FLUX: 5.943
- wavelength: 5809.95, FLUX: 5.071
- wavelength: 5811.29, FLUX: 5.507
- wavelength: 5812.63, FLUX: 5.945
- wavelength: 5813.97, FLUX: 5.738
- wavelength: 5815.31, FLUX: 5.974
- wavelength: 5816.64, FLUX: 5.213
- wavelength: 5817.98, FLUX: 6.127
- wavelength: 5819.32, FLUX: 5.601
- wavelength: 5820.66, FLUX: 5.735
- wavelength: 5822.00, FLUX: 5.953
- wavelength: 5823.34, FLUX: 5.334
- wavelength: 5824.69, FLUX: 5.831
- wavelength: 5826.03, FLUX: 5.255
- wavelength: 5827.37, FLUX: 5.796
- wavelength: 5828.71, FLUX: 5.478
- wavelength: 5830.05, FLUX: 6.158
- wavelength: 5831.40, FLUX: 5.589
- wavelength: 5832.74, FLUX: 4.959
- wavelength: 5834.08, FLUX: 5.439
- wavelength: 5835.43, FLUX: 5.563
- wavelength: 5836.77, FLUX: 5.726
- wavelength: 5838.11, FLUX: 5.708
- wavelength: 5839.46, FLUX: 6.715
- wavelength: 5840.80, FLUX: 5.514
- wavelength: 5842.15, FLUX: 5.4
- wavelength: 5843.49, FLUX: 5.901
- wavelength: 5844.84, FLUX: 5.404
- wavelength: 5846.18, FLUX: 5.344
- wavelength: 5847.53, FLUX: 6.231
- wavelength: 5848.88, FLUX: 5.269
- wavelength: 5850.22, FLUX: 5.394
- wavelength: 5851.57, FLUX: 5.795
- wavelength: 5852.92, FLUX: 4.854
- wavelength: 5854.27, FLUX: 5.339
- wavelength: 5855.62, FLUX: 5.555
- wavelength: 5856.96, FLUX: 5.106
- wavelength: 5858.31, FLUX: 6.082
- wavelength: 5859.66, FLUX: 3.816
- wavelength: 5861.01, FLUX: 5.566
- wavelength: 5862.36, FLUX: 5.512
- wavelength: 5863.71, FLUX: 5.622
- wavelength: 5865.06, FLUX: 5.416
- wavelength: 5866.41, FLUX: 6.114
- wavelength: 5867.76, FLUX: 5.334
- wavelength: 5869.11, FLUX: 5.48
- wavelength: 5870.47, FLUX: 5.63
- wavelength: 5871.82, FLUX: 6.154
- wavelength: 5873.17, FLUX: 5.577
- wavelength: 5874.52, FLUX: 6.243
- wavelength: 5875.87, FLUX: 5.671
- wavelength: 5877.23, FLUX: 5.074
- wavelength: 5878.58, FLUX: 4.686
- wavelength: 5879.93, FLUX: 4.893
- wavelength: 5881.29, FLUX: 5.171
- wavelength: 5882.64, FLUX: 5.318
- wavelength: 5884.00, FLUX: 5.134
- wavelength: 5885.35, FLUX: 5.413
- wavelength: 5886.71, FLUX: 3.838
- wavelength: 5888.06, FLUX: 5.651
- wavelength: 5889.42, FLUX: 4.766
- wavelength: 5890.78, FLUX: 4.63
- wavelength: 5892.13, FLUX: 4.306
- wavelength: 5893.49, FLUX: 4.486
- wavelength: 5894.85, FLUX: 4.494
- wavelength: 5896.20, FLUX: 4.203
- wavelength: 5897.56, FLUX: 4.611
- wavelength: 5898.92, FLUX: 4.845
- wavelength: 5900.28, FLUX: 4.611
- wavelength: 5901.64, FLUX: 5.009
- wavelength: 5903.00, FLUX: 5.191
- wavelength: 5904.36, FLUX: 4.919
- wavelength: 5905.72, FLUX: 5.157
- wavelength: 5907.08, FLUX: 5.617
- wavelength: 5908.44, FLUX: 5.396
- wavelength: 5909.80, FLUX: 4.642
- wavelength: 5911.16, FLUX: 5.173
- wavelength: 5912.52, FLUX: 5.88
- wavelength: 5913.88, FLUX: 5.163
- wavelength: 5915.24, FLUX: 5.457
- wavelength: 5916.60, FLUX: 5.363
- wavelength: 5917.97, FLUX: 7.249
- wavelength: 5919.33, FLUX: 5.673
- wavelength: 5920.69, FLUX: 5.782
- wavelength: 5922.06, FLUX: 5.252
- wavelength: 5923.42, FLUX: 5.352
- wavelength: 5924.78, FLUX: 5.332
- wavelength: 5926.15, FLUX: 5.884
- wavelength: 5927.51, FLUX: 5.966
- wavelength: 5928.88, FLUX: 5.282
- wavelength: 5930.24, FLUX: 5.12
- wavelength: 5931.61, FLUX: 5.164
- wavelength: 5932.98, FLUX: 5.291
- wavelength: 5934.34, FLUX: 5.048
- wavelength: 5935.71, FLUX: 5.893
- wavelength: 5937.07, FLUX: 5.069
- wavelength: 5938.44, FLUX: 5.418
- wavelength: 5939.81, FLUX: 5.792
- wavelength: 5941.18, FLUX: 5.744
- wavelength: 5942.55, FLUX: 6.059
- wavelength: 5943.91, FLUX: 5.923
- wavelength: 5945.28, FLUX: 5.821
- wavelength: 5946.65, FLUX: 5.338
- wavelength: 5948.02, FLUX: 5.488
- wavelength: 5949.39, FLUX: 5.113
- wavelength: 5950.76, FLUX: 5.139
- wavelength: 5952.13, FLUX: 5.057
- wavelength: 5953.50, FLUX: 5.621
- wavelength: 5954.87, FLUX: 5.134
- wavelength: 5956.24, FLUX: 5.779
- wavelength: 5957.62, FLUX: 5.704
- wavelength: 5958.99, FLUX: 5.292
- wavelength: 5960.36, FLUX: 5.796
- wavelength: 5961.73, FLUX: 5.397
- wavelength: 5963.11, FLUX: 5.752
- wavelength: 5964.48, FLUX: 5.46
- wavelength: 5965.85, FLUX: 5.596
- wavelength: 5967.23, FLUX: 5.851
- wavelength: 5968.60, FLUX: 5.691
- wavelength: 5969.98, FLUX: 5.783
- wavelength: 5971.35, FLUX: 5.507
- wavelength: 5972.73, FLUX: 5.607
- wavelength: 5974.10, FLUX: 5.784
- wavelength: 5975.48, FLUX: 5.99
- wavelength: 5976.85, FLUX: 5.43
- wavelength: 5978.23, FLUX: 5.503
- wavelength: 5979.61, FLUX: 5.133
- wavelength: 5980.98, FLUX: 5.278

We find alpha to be 107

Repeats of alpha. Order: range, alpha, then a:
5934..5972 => 111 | 5.55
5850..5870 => 108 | 5.40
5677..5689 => 105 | 5.24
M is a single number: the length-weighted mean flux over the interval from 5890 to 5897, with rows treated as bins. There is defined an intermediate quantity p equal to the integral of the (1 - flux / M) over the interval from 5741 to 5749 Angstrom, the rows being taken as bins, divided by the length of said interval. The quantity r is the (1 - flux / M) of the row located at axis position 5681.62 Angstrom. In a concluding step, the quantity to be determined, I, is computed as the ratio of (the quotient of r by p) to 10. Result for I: 0.030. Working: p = -0.29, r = -0.089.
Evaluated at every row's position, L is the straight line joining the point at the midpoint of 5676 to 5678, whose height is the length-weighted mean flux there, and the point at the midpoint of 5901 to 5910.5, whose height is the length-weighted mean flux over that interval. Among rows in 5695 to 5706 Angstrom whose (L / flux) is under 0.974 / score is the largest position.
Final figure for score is 5705.22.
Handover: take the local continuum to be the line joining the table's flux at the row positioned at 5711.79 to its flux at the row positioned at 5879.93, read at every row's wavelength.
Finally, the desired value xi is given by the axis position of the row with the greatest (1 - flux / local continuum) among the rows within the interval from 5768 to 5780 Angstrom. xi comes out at 5776.60 Angstrom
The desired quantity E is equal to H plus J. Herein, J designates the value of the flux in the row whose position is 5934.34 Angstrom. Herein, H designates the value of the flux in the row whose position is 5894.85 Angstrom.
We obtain 9.54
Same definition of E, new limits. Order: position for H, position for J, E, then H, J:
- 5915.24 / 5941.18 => 11.20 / 5.457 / 5.744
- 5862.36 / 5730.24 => 11.85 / 5.512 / 6.341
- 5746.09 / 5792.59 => 10.95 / 6.19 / 4.762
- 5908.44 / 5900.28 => 10.01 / 5.396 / 4.611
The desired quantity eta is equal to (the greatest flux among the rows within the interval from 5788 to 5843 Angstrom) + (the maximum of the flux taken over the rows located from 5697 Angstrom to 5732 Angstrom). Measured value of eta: 13.9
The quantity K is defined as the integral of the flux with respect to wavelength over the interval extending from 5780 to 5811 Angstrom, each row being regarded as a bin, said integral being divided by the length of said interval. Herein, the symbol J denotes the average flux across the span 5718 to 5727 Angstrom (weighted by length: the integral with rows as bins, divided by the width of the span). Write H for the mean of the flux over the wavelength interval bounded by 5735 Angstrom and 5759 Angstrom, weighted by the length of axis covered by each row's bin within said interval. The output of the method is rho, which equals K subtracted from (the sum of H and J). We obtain 5.67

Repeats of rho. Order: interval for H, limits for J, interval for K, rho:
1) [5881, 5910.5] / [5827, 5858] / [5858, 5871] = 5.02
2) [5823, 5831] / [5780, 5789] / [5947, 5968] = 5.63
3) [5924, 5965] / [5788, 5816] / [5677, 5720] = 5.67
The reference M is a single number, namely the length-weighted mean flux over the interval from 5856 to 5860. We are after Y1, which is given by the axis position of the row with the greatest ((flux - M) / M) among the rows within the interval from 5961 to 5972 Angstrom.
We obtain 5967.23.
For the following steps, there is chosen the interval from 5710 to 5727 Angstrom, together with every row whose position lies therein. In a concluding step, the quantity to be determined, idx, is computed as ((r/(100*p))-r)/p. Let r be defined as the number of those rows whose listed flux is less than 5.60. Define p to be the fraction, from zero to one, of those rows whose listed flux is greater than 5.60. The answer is -28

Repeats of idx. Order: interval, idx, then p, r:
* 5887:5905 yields -136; 0.08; 12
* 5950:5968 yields -15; 0.46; 7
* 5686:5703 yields -67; 0.15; 11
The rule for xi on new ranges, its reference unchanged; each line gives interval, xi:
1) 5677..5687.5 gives 5681.62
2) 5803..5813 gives 5809.95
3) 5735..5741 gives 5735.52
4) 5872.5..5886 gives 5878.58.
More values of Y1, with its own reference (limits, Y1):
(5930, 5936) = 5935.71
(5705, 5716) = 5715.74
